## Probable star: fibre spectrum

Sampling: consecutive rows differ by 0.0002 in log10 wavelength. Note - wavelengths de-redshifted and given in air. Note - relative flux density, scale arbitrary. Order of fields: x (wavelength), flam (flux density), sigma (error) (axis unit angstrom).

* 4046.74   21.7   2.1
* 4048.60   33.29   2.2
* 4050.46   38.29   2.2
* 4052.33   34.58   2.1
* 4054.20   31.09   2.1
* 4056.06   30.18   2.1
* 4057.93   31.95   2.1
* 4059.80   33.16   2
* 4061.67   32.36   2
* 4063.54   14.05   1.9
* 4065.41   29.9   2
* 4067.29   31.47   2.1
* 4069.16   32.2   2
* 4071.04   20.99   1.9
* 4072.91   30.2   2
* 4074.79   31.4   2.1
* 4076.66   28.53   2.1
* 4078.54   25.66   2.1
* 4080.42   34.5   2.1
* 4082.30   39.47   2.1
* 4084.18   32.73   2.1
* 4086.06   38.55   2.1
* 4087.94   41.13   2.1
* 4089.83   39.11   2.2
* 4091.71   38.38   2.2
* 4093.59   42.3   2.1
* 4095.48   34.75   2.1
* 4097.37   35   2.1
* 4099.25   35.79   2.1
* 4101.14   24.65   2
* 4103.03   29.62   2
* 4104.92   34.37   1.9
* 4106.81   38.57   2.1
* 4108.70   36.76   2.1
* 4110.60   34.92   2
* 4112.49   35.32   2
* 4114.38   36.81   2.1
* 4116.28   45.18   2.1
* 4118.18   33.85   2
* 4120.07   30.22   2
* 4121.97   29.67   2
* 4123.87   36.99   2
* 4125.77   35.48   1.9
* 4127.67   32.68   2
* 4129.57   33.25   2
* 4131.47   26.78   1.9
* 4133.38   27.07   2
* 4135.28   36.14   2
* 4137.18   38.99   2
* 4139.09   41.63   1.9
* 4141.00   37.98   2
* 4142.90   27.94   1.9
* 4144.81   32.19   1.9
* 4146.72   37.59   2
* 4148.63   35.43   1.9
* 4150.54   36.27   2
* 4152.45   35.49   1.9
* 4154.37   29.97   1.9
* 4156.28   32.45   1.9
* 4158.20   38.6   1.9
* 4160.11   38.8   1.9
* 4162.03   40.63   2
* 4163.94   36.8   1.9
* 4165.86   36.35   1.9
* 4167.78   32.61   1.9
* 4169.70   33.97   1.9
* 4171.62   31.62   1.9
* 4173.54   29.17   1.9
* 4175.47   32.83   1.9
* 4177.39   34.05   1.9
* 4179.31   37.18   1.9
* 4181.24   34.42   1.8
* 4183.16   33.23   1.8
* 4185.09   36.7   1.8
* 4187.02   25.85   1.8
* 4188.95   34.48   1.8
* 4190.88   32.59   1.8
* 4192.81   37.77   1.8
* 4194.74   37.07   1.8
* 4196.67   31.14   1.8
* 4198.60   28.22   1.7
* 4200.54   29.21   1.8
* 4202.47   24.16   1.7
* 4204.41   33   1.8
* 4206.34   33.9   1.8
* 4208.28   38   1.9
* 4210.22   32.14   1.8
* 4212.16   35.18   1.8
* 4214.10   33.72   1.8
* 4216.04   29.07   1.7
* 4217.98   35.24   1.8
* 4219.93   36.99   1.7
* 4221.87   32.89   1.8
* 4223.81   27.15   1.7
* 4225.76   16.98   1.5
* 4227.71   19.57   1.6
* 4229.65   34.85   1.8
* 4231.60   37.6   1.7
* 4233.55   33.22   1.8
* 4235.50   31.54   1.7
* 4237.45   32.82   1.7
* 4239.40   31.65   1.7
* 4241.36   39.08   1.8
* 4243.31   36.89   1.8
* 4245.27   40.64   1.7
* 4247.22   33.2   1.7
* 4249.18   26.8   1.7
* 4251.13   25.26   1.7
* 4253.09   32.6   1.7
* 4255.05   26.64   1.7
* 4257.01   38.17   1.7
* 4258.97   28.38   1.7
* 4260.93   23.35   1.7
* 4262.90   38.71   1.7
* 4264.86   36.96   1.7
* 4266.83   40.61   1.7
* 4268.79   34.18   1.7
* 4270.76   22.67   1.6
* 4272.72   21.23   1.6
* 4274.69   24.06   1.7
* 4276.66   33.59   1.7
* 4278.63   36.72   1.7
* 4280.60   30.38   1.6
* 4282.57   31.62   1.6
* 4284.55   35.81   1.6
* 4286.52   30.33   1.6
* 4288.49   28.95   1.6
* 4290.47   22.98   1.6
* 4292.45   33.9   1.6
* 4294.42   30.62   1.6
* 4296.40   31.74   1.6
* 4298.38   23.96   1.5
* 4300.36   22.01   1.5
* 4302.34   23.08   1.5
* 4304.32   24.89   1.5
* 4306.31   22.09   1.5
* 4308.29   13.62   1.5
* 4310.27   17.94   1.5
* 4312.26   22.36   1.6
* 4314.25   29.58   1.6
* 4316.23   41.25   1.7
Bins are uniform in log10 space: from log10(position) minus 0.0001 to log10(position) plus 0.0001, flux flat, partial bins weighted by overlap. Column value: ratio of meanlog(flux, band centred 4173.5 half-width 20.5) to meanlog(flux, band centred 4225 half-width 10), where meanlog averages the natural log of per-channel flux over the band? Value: 1.043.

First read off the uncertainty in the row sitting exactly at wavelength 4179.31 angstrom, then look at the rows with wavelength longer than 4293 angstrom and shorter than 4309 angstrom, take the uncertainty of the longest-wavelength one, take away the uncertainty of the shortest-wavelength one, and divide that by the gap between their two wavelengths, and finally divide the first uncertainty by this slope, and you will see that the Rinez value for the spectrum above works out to -264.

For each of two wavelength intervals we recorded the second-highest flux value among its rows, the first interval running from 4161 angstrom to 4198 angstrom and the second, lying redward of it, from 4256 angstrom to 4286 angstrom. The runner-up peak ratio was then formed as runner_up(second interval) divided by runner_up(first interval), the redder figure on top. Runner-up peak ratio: 1.02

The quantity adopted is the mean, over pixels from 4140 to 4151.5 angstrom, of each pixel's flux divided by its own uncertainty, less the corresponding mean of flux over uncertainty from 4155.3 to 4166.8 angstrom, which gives -2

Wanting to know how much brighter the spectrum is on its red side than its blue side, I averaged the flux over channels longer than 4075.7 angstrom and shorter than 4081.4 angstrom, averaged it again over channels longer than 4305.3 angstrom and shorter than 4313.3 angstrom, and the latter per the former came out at 0.64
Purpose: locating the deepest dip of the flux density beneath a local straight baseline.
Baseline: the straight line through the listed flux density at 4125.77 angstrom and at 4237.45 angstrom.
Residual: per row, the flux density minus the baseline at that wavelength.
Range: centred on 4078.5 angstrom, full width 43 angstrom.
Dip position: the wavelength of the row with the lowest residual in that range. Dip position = 4063.54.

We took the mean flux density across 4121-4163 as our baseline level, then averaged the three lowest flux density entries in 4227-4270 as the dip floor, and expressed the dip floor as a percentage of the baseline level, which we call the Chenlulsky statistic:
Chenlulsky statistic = 66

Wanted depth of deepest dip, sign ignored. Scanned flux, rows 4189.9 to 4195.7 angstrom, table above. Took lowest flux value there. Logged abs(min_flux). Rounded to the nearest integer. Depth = 33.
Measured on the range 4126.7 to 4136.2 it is 27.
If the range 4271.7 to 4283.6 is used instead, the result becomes 21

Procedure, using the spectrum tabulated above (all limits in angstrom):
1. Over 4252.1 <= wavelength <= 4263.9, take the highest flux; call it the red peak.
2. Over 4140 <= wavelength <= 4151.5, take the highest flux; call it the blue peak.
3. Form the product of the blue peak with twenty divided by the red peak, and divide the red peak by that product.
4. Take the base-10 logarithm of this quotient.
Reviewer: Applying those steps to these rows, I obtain 0.30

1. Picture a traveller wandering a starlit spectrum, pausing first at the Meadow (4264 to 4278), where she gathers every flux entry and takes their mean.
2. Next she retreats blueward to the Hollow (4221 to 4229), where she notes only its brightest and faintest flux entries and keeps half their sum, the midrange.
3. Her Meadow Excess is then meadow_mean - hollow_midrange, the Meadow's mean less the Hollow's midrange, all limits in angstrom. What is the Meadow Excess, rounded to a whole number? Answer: 6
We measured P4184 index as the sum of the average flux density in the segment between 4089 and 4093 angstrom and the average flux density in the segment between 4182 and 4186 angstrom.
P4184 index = 74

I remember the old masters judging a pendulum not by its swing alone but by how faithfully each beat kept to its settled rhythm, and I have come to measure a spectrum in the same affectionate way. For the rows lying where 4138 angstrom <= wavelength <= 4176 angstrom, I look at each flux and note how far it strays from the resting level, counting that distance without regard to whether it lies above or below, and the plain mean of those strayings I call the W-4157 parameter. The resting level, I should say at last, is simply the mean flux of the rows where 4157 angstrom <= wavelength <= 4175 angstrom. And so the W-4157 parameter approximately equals 3.1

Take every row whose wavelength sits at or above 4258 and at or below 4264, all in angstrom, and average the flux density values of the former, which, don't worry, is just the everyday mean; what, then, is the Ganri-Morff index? 30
